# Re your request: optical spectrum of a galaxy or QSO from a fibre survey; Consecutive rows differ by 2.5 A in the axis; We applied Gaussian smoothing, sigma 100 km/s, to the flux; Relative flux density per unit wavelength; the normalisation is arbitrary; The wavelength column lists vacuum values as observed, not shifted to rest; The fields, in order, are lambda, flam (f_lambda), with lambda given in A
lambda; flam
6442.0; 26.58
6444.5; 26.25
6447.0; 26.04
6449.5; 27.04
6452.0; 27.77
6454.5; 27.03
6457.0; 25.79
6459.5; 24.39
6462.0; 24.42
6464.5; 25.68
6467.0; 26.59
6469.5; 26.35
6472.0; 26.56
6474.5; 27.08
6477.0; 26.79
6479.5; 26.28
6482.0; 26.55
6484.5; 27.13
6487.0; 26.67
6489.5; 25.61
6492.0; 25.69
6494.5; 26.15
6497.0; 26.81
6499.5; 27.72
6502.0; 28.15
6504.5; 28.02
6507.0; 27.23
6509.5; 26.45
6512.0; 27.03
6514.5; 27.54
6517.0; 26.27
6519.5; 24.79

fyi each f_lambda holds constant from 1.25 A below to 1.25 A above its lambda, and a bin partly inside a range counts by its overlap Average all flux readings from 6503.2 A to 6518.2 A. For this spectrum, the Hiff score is 27.1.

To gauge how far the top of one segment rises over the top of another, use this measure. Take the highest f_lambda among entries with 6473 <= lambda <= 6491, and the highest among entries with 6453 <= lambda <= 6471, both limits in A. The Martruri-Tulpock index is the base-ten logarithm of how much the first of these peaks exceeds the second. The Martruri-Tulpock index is -1.0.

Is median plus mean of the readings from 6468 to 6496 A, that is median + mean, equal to 53.0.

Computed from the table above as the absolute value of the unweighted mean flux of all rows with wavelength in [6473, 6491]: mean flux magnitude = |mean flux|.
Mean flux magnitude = 26.6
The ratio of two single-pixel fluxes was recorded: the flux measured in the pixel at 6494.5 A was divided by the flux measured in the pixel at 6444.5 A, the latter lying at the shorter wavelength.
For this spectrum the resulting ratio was 1.00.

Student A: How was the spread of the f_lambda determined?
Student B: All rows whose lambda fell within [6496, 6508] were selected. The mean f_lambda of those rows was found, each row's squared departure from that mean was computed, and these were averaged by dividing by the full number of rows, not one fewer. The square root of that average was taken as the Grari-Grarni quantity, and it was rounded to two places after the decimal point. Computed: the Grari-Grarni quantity 0.50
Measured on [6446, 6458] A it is 0.72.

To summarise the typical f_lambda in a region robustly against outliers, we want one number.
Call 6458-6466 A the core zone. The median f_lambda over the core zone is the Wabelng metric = 24.4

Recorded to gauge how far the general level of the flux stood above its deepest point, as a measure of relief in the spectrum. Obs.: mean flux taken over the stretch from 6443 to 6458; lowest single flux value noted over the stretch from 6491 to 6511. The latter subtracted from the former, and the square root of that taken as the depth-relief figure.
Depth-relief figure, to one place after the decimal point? 1.0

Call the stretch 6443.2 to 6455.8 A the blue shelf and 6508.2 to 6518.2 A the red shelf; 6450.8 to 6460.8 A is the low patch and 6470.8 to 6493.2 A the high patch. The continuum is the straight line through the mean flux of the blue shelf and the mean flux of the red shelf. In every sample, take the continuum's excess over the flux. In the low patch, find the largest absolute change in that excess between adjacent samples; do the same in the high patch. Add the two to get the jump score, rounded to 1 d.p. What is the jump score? 2.5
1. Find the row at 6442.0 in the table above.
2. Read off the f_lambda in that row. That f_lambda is 26.58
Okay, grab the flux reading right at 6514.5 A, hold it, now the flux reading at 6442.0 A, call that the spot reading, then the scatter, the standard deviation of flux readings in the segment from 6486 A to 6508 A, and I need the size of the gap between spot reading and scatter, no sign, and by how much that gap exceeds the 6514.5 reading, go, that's -1.9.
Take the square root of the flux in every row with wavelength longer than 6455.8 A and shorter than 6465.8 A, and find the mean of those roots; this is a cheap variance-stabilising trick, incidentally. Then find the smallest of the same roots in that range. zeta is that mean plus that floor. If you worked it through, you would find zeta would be 9.9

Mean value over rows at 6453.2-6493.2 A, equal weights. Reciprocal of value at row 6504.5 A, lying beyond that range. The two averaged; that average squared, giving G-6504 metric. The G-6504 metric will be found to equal 172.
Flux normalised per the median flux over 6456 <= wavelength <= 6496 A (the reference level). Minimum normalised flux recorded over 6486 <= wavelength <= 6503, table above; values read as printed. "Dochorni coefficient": 0.973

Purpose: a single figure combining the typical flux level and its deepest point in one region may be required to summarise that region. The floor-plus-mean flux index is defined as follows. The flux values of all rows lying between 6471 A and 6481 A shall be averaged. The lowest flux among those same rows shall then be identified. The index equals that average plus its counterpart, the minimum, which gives 53.0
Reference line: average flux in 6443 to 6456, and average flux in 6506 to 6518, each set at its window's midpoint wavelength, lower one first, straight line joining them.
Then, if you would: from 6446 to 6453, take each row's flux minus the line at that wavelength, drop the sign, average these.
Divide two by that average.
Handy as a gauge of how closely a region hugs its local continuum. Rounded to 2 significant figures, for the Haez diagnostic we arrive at 3.1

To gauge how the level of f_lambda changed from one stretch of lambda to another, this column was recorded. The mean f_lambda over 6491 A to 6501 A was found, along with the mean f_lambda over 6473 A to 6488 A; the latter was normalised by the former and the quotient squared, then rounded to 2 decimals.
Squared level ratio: 1.01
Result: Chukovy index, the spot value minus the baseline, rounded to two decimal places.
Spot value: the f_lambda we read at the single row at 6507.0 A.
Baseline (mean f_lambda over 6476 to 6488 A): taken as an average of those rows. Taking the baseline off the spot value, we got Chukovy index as 0.55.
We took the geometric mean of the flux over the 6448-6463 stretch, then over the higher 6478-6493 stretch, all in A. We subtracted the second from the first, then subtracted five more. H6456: -5.3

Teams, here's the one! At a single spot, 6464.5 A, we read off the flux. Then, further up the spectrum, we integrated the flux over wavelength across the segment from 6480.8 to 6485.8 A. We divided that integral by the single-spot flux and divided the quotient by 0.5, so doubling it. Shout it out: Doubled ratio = 10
